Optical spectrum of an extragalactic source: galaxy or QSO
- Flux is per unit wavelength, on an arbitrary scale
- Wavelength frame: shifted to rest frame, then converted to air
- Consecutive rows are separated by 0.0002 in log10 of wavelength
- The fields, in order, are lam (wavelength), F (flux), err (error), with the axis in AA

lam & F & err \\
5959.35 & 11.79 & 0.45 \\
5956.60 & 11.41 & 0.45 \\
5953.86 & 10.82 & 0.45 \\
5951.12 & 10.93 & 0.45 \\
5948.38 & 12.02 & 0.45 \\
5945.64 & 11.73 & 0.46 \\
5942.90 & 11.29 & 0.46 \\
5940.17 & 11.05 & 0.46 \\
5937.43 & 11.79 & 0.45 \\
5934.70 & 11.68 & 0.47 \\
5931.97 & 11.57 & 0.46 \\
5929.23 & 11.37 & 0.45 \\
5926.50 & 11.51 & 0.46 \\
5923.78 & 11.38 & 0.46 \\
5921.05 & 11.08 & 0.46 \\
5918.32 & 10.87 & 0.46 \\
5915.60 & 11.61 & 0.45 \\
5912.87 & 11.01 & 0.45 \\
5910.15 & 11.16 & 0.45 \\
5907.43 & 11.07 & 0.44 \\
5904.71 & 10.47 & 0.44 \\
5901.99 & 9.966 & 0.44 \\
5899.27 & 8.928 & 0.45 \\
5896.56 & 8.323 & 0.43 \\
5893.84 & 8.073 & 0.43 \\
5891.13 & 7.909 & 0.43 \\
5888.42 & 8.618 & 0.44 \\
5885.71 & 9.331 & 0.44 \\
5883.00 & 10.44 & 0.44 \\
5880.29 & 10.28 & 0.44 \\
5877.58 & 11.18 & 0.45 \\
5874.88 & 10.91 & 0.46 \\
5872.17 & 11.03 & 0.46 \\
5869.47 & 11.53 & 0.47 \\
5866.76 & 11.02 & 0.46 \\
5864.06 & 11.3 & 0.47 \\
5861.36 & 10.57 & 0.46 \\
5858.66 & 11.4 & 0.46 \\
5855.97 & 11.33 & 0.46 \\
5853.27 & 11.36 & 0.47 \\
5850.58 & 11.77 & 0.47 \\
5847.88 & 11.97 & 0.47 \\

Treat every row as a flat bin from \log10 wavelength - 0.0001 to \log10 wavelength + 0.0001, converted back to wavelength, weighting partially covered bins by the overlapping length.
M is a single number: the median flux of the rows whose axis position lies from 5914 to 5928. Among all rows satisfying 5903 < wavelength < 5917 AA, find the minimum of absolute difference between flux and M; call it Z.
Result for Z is 0.22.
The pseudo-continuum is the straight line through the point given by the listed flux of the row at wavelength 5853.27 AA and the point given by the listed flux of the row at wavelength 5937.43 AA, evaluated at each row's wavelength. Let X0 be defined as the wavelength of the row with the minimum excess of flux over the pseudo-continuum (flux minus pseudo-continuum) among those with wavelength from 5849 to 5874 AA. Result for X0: 5861.36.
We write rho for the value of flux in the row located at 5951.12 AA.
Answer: 10.93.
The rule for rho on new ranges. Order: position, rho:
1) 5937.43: 11.79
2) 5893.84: 8.073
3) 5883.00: 10.44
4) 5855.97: 11.33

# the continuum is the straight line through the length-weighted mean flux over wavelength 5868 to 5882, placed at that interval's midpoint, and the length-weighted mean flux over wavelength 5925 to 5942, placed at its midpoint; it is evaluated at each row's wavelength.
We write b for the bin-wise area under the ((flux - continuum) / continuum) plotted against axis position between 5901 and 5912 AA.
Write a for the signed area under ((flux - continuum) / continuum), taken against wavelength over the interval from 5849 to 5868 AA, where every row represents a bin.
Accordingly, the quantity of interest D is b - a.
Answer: -1.3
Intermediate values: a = 0.8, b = -0.5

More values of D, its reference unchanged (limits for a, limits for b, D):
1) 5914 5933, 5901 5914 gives -0.5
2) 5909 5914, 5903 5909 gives -0.2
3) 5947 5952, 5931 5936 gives 0.1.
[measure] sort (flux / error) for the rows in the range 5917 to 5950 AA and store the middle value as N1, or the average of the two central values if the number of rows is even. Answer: 24.9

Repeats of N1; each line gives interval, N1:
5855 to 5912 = 23.7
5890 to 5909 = 19.8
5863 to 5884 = 24.0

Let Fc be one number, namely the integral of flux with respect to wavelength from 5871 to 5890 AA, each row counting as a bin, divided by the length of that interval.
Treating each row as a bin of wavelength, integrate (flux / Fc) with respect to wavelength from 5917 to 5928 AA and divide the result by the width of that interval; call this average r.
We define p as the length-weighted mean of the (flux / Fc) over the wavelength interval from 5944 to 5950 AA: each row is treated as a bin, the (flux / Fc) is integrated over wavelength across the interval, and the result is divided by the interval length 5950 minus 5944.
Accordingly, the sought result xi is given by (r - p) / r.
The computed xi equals -0.05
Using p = 1.15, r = 1.10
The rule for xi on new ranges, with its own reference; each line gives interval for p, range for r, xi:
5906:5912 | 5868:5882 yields -0.01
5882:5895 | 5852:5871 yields 0.21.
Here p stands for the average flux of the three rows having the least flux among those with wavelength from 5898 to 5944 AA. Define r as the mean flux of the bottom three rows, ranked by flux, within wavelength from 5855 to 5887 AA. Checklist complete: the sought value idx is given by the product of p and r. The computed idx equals 98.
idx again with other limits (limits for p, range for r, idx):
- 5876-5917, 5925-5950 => 91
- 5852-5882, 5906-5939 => 116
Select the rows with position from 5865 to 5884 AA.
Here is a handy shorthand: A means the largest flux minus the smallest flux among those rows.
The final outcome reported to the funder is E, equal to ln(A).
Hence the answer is 0.2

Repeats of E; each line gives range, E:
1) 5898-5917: 1.0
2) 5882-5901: 0.9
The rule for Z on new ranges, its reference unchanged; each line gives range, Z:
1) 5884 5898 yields 2.05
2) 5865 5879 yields 0.15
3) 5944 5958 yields 0.03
